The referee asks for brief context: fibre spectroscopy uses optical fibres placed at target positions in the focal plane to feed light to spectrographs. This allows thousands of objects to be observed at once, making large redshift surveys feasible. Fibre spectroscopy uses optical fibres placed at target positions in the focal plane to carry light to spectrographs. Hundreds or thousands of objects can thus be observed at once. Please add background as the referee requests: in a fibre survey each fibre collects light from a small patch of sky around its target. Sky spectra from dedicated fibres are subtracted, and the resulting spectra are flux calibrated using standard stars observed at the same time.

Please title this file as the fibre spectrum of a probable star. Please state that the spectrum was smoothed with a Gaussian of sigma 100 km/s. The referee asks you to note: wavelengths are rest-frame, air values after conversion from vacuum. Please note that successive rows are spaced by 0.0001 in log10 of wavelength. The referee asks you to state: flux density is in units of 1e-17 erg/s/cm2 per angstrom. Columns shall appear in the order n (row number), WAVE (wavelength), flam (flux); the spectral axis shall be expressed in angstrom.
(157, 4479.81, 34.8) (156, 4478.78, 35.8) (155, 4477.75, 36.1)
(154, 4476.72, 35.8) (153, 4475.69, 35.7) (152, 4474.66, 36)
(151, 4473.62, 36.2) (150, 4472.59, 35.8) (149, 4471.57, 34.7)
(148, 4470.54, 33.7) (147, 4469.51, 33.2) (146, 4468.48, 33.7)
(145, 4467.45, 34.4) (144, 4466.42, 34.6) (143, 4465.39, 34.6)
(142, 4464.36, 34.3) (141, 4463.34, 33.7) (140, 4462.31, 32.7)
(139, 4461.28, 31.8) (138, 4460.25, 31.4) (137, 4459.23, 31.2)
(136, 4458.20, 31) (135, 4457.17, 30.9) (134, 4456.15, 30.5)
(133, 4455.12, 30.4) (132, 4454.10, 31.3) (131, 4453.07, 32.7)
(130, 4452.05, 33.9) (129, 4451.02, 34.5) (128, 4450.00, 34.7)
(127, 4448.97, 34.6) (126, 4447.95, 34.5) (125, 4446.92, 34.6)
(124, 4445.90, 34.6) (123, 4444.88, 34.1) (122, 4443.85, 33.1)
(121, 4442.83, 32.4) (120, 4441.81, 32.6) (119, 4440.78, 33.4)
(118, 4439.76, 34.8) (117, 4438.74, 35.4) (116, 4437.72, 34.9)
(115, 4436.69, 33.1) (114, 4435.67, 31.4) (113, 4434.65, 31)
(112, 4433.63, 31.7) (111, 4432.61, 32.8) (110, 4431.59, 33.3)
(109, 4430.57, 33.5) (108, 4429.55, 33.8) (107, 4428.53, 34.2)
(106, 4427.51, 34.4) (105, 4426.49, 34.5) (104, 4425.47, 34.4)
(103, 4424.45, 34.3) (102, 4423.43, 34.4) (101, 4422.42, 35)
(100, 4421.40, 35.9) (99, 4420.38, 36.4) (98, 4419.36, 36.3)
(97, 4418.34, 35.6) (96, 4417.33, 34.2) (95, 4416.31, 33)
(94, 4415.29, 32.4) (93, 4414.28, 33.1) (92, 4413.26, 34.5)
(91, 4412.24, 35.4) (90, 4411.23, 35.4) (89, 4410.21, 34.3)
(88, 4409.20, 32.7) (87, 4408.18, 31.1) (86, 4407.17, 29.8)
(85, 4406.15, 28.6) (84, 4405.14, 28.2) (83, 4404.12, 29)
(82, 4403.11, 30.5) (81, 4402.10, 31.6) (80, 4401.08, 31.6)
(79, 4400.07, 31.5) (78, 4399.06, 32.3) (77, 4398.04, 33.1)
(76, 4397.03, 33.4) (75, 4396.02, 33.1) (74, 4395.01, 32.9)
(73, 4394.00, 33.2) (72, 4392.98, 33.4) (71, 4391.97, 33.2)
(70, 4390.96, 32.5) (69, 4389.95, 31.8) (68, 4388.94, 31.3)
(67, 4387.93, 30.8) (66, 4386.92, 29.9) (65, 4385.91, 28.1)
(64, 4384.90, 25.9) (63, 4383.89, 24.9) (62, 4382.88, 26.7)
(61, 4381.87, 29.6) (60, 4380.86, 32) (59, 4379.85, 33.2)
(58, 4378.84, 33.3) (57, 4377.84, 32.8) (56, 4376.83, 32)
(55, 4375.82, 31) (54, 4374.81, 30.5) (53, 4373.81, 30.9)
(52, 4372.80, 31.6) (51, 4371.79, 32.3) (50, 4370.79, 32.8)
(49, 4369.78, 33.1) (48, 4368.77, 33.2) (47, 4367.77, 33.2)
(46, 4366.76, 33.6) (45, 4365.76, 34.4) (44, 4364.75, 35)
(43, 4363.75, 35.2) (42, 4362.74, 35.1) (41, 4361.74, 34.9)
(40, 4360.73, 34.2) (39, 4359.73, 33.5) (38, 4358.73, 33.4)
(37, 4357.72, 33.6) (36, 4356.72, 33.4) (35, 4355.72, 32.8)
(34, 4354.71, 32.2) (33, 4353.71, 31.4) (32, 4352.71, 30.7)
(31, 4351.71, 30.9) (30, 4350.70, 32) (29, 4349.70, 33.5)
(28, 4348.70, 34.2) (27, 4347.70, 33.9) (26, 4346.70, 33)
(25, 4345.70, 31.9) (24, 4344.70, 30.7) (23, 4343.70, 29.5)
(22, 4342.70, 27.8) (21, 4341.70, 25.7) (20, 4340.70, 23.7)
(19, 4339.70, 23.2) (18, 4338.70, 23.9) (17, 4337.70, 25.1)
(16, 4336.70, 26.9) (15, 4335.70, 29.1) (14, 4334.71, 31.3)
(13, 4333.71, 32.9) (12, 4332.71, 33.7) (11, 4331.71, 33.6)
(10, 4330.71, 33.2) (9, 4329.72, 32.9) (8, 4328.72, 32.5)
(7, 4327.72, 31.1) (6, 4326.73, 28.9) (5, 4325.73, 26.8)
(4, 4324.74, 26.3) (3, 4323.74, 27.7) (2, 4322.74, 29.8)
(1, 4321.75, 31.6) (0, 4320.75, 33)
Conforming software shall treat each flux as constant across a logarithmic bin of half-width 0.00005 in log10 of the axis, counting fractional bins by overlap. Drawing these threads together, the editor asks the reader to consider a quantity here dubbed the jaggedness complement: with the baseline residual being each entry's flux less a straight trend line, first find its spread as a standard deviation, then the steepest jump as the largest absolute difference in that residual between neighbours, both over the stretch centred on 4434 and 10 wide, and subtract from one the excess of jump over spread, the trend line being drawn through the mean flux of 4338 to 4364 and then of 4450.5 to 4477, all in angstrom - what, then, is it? 0.6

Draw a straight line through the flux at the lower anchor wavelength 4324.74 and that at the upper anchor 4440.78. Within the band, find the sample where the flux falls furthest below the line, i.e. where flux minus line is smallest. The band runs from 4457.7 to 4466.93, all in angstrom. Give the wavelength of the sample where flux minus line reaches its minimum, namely 4458.20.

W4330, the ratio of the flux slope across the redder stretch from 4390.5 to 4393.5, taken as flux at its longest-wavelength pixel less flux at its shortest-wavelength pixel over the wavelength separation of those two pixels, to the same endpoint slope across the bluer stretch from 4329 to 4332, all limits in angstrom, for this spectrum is 1.27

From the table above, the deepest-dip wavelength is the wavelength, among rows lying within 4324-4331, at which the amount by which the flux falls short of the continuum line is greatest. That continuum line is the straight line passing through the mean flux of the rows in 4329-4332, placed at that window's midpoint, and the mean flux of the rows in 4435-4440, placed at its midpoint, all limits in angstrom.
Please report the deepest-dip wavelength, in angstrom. 4324.74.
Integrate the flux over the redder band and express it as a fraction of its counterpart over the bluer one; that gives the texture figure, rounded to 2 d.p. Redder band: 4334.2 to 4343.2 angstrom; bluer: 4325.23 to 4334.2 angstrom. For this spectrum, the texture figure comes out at 0.83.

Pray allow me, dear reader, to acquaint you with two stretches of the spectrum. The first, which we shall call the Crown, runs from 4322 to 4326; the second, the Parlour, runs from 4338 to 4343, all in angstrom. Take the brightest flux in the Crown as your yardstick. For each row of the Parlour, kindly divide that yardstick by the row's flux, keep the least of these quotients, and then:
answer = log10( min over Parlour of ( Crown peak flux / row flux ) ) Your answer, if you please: 0.030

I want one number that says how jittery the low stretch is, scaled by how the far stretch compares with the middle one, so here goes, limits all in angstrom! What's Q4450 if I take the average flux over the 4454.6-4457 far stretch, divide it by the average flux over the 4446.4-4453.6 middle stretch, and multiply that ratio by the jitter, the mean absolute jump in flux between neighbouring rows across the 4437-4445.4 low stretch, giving 0.7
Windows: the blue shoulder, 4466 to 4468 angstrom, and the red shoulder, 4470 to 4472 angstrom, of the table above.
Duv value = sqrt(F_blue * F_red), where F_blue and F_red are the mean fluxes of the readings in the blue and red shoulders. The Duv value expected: 34.3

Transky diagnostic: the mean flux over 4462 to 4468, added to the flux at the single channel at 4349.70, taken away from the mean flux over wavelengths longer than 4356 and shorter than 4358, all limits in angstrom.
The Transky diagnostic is -34.1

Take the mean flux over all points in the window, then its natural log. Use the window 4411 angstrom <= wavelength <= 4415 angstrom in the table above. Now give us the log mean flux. 3.54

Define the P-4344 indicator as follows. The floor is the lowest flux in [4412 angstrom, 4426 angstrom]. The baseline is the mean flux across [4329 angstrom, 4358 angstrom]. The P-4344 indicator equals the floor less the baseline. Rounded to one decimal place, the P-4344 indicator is 1.8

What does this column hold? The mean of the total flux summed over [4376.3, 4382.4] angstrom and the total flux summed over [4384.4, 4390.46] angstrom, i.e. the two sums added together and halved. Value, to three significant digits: 185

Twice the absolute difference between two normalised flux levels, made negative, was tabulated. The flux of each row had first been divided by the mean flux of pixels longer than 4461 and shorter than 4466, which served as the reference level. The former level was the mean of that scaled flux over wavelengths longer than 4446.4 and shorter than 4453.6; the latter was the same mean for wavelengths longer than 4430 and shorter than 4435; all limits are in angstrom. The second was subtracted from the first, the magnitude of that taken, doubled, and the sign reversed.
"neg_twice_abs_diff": -0.10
